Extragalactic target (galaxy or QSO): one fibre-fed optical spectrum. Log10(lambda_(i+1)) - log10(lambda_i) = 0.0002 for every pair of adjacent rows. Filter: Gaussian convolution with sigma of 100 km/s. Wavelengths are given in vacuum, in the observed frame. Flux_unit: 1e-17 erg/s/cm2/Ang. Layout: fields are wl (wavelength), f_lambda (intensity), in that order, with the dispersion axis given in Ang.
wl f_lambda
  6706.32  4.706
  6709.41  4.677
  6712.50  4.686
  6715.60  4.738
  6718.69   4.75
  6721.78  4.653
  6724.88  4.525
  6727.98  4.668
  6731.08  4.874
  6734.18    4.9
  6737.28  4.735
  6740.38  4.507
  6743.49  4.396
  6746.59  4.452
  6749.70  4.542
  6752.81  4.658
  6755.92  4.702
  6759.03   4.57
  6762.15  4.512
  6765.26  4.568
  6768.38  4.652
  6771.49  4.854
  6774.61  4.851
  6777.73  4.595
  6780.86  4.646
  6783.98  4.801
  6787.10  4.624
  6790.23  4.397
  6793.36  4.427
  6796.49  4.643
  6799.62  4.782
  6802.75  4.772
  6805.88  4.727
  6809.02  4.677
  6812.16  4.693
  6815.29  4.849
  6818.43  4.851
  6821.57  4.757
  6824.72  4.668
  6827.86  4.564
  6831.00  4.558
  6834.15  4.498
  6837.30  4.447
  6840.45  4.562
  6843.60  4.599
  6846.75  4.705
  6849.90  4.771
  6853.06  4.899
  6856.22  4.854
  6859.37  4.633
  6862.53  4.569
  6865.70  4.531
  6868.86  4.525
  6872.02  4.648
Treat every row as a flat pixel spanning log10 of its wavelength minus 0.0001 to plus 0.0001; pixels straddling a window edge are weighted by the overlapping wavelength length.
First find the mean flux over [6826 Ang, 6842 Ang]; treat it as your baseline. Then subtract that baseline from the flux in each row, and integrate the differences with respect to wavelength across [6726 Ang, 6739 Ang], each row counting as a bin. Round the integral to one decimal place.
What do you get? 3.3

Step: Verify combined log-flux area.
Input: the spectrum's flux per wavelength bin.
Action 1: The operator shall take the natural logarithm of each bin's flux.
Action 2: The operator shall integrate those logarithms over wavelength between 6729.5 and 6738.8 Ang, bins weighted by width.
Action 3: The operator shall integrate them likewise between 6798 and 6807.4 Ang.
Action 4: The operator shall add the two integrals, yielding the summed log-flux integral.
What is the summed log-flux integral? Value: 29.3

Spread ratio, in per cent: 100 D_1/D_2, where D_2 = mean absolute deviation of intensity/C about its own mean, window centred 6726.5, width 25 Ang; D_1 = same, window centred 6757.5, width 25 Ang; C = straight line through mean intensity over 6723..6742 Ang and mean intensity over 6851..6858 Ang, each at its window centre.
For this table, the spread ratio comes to 74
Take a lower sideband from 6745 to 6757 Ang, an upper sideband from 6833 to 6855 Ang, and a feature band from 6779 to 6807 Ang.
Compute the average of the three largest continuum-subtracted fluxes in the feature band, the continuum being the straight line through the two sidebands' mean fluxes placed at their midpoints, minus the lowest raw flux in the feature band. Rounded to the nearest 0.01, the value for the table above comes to -4.23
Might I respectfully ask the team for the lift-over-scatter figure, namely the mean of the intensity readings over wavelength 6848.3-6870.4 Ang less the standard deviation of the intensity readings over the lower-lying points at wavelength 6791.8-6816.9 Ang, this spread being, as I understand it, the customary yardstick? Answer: 4.56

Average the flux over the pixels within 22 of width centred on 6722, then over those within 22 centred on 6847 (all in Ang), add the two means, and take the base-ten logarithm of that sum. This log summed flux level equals 0.973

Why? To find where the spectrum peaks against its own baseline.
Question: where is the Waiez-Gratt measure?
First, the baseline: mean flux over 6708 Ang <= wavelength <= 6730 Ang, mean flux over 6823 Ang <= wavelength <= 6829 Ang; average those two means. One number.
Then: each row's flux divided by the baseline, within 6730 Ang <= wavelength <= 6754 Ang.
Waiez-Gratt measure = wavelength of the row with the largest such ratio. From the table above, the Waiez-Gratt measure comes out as 6734.18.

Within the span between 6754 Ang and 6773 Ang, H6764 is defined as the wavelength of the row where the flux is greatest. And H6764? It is 6771.49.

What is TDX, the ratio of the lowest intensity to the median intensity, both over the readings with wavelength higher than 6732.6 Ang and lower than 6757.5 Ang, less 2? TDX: -1.04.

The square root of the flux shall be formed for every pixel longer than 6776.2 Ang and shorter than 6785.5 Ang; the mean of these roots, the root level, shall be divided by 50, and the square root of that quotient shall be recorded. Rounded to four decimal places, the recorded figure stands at 0.2080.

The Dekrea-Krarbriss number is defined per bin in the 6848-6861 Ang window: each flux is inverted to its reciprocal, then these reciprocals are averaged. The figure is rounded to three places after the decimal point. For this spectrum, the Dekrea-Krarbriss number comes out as 0.209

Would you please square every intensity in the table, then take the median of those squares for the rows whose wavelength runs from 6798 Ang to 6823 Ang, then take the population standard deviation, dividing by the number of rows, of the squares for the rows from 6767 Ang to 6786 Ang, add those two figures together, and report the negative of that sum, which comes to -23.7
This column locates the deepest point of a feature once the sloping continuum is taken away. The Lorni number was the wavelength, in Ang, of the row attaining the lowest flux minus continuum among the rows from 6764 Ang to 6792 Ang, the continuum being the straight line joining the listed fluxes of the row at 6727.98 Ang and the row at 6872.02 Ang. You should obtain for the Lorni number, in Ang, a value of 6790.23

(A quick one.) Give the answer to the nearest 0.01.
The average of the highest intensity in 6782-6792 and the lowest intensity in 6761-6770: 4.66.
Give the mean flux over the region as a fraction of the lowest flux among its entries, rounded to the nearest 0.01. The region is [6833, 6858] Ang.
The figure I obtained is 1.05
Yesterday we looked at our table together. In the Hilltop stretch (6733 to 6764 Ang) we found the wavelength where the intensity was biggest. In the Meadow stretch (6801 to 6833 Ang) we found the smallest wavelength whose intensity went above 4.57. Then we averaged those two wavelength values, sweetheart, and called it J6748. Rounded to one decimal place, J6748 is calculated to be 6768.5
